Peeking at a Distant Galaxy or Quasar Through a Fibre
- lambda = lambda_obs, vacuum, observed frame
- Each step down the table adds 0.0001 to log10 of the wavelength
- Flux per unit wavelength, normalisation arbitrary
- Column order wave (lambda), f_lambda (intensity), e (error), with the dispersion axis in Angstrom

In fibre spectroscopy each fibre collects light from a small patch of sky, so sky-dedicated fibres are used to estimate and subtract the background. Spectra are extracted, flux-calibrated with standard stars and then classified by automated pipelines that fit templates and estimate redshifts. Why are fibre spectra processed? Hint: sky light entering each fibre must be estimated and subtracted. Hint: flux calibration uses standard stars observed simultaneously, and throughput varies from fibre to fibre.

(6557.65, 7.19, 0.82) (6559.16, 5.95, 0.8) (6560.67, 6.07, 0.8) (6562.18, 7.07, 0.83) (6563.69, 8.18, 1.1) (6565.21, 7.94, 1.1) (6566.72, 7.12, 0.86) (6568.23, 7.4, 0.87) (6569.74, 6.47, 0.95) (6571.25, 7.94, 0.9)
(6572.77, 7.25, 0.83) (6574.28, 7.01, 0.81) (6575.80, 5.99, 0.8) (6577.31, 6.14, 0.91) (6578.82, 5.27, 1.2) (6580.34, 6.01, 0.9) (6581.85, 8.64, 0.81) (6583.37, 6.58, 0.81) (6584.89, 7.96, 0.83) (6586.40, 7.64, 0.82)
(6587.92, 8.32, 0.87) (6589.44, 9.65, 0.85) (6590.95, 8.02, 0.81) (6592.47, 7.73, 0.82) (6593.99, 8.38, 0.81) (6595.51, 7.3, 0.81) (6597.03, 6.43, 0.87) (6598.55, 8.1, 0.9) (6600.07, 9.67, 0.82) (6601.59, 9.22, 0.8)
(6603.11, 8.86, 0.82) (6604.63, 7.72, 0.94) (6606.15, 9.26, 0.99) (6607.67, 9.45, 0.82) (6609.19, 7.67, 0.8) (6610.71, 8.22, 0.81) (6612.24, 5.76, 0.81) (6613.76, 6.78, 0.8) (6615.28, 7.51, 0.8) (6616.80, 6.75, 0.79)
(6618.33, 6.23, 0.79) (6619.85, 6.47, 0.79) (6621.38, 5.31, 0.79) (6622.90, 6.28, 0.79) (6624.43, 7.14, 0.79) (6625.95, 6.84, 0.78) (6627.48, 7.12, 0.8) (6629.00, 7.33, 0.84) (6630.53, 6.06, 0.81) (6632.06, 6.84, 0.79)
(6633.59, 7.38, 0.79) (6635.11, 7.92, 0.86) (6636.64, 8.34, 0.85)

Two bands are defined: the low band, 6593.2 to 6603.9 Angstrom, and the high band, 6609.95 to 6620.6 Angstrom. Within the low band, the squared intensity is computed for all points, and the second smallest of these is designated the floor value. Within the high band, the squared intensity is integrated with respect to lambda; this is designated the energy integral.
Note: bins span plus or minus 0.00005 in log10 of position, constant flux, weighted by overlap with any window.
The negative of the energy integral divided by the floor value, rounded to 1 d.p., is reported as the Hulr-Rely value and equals -9.4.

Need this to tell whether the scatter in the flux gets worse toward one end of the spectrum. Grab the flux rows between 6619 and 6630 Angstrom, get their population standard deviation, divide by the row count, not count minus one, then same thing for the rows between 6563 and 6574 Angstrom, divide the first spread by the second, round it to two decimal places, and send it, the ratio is 1.17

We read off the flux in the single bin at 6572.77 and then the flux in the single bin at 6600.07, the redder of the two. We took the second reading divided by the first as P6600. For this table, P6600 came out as 1.3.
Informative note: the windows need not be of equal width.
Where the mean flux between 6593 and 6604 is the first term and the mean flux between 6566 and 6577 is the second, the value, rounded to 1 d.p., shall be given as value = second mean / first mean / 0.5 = 1.7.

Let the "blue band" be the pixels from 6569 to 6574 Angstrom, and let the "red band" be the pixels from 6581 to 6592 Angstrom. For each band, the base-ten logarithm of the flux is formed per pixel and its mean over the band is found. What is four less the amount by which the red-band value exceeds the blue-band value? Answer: 3.95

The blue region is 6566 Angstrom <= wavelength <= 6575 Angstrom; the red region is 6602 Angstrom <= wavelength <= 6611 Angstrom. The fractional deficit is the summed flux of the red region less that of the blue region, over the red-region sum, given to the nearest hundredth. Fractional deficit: 0.16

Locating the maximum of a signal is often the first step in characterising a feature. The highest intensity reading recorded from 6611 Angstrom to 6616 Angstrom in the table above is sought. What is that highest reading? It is 7.51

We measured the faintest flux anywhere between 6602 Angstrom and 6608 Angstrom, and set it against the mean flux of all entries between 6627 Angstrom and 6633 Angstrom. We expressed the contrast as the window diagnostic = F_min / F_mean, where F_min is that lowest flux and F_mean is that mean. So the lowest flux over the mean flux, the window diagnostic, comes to 1.13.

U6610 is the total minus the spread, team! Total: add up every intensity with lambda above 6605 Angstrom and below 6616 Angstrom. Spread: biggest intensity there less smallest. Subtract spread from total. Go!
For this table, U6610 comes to 51.0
